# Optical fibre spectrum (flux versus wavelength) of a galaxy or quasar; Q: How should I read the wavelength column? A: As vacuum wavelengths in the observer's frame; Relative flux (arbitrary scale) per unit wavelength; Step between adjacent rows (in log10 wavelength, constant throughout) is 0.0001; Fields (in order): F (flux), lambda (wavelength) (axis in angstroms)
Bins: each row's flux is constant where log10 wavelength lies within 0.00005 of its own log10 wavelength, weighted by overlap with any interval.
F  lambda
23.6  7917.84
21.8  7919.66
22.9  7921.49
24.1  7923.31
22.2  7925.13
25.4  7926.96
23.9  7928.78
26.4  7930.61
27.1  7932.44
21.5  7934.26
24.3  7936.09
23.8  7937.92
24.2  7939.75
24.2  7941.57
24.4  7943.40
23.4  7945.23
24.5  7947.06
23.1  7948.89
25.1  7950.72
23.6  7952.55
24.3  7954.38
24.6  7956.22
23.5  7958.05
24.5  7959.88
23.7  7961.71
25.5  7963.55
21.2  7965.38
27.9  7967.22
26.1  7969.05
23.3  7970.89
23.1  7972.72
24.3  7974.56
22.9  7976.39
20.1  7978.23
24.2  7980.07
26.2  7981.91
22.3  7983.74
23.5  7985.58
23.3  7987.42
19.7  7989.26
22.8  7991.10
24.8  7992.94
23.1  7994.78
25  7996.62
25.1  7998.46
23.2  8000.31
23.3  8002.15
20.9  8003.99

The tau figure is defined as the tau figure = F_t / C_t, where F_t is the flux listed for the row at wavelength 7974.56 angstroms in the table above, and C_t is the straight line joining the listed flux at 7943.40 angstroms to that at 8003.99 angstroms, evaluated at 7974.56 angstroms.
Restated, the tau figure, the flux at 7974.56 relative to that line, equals 1.08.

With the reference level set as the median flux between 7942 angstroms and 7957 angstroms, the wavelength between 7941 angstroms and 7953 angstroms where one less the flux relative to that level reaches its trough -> 7950.72 angstroms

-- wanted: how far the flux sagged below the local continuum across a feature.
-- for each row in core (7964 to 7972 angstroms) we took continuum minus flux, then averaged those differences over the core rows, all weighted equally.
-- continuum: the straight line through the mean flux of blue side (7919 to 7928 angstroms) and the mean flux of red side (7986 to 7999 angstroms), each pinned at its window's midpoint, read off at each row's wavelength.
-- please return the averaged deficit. -1.3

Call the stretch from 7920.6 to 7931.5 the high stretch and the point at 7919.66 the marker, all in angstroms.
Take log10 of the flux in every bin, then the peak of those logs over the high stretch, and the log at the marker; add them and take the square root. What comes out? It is 1.66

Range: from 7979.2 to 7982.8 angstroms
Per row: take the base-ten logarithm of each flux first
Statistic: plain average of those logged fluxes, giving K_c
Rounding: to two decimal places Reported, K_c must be 1.40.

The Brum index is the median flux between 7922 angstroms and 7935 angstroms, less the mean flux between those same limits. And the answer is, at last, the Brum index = -0.3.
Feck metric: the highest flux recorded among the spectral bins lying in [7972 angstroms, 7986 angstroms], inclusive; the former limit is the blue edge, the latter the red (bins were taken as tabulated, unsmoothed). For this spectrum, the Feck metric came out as 26.2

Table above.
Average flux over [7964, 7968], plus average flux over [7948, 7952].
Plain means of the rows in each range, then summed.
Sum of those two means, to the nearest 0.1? 48.6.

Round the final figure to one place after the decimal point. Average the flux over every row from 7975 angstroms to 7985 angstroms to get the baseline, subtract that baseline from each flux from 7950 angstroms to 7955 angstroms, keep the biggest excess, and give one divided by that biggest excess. 0.5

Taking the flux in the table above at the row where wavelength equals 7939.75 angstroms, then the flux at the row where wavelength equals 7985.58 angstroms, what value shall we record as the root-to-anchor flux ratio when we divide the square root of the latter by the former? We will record 0.200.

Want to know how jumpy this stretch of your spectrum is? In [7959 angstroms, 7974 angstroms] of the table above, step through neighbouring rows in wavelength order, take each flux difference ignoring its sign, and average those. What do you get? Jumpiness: 2.6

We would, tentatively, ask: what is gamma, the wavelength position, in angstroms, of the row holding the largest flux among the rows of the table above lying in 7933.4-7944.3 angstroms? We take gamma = 7943.40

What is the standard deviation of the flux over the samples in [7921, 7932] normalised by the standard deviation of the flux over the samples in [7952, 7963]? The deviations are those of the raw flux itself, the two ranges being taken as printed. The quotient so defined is 3.2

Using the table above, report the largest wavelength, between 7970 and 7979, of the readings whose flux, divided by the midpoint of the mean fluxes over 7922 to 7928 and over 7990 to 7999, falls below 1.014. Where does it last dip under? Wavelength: 7978.23 angstroms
